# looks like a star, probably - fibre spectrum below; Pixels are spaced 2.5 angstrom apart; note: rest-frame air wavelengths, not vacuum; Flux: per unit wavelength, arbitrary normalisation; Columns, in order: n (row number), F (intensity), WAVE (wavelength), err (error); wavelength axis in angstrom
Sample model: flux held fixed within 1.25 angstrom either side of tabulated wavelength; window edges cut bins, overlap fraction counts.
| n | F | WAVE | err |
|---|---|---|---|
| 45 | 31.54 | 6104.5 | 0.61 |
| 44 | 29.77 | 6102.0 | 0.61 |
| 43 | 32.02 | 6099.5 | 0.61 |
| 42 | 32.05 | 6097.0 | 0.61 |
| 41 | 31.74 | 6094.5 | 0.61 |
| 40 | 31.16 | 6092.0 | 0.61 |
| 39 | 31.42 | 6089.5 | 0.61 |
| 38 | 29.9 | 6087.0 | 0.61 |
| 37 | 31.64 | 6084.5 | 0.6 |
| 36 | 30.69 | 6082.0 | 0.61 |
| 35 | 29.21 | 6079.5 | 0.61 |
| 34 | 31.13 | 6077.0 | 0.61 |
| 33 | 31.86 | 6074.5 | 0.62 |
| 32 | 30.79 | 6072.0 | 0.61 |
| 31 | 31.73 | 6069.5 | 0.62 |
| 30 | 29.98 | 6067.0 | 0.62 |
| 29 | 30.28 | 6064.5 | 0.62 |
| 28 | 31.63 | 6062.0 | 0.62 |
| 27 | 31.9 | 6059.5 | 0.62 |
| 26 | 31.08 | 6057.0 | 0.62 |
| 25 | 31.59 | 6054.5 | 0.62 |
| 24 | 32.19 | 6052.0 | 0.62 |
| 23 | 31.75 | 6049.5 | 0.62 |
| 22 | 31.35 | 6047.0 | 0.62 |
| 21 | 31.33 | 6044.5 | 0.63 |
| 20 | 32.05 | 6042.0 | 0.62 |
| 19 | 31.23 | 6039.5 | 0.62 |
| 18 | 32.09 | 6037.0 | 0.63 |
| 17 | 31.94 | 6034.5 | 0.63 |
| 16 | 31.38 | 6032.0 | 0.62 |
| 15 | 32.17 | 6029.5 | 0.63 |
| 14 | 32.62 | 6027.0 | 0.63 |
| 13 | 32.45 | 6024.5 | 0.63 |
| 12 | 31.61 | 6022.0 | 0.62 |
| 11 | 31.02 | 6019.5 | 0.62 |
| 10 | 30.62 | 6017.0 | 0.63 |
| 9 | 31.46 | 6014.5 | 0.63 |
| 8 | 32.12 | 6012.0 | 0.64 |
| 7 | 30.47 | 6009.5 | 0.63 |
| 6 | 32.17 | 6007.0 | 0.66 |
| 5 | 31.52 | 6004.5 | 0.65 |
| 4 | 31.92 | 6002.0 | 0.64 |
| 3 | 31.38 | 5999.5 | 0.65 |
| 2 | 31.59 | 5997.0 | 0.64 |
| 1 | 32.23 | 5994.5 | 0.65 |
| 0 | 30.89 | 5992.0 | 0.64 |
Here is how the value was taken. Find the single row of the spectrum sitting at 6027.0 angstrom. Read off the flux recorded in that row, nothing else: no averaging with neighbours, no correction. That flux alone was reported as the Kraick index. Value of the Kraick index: 32.62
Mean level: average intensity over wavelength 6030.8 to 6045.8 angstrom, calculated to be 31.67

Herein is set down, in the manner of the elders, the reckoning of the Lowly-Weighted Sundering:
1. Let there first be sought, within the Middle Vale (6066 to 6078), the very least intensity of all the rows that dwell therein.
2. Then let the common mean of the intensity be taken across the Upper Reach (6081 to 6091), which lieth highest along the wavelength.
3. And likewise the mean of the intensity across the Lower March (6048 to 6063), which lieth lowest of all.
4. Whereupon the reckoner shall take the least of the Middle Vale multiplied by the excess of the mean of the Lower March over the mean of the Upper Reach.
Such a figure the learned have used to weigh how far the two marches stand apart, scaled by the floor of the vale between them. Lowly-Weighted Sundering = 23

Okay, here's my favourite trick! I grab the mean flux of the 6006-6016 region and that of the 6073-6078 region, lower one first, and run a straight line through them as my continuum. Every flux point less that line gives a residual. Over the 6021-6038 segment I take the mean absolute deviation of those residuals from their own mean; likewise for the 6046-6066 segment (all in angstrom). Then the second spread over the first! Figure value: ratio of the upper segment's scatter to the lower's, 1.3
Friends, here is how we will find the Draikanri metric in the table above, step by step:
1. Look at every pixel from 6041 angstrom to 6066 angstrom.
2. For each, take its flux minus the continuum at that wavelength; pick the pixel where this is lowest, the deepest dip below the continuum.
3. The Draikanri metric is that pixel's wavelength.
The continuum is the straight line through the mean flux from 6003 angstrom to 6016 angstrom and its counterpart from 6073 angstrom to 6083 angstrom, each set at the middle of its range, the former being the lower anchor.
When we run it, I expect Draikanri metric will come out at 6064.5 angstrom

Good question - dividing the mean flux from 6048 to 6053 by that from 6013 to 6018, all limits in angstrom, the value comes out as 1.03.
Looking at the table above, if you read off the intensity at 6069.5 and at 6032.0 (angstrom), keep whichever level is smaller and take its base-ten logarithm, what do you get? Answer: 1.50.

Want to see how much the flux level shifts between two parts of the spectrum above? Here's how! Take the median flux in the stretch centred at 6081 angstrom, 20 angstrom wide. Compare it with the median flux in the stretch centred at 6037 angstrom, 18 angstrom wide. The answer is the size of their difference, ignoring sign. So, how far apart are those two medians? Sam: 1.0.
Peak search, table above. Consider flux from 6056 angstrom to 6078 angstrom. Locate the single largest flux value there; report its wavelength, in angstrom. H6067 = 6059.5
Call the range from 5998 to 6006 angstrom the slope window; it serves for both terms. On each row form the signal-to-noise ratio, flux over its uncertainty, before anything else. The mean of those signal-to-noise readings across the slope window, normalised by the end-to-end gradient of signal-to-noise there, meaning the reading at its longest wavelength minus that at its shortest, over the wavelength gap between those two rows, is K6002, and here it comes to 1135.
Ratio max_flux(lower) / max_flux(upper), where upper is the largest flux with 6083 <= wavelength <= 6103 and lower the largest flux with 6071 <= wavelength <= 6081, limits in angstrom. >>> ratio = 0.99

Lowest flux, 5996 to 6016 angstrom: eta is 30.47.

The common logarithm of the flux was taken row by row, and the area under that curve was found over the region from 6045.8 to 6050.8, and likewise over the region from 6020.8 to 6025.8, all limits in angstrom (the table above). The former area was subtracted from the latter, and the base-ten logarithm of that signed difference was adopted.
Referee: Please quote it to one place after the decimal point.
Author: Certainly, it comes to -1.5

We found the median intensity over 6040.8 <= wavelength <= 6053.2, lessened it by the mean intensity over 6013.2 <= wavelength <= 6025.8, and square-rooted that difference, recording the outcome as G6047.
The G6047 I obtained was 0.56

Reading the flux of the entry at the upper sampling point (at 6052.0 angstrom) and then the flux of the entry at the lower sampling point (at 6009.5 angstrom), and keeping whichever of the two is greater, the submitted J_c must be 32.19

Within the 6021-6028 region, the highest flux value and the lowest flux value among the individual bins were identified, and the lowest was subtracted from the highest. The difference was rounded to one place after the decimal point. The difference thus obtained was 1.0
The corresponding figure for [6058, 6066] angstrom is 1.6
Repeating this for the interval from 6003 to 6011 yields 1.7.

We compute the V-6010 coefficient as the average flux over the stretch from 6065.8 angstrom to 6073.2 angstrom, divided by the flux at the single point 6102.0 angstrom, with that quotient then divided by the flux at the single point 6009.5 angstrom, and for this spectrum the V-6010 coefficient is 0.0340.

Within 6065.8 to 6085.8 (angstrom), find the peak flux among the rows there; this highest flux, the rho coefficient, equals 31.86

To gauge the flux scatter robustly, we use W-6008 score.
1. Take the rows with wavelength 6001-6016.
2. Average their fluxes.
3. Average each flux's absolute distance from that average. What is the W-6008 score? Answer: 0.5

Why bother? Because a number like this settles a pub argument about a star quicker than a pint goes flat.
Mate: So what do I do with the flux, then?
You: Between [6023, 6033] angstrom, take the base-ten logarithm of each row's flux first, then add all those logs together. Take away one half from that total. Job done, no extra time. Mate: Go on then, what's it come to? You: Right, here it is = 5.53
